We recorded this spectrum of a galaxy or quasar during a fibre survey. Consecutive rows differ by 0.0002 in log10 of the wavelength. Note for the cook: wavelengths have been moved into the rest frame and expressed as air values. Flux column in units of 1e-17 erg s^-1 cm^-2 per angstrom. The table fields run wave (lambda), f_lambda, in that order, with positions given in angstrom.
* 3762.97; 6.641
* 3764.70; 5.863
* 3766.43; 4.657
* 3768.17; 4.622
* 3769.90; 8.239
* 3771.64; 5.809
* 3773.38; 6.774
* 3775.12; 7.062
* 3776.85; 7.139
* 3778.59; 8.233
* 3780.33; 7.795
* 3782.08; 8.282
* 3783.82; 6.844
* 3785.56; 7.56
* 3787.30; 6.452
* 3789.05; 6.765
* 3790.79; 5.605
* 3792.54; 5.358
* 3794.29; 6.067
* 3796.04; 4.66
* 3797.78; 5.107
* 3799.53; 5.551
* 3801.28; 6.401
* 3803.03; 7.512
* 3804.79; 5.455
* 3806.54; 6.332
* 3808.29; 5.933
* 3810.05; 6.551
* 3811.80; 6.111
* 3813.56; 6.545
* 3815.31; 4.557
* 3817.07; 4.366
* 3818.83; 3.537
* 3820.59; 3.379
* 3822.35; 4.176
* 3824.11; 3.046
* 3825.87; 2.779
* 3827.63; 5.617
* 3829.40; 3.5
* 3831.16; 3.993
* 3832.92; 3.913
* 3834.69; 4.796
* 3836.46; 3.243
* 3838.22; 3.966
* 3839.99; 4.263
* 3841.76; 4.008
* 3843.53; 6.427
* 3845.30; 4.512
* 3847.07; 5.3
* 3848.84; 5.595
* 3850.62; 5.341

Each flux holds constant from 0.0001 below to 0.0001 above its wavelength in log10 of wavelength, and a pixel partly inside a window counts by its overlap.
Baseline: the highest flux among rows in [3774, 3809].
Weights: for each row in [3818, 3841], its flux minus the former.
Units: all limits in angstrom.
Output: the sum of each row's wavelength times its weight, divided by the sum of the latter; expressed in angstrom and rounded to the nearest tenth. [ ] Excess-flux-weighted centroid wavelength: 3829.1 angstrom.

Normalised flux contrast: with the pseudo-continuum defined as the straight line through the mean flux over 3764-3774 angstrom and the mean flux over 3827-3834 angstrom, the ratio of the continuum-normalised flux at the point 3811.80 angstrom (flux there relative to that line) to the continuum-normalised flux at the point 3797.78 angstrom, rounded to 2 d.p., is 1.30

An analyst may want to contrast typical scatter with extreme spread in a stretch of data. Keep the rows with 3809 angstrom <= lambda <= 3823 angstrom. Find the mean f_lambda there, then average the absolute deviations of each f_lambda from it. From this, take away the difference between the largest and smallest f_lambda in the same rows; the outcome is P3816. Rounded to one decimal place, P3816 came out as -2.0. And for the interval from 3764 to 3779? -2.5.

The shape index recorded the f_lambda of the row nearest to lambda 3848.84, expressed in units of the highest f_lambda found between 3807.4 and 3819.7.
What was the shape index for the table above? 0.85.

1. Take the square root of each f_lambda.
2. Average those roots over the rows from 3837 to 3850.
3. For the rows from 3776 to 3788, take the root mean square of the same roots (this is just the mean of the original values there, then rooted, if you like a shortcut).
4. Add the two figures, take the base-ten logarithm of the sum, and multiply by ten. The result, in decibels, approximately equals 6.9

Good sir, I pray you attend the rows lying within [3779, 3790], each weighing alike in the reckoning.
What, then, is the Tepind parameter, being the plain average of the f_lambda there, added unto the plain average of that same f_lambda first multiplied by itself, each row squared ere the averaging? 61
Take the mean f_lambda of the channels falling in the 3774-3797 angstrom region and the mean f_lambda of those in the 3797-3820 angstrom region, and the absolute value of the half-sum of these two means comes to 6.2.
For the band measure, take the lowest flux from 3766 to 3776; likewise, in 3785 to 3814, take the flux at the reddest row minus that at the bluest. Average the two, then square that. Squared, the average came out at 3.3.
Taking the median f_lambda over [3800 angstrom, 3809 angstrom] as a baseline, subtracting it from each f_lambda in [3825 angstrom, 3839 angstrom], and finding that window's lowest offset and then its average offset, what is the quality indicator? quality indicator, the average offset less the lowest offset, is 1.20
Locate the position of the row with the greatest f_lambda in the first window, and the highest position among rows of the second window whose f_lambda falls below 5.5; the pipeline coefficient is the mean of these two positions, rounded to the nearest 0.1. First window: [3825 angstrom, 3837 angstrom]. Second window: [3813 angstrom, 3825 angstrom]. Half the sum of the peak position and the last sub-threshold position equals 3825.9 angstrom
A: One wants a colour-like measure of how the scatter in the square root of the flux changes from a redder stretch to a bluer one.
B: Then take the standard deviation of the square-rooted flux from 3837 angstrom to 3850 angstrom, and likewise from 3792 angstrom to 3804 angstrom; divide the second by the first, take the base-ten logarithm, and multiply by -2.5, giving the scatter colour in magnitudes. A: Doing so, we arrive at 0.07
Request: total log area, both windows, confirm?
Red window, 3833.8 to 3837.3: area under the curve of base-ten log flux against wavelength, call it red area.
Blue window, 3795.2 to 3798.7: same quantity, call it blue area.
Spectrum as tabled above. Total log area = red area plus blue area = 4.5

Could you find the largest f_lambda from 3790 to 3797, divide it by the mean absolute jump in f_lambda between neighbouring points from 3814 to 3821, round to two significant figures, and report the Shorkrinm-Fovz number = 15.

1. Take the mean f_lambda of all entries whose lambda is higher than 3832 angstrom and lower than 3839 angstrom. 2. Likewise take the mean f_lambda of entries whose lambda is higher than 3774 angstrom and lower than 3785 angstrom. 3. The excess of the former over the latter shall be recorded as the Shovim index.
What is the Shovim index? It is -3.6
